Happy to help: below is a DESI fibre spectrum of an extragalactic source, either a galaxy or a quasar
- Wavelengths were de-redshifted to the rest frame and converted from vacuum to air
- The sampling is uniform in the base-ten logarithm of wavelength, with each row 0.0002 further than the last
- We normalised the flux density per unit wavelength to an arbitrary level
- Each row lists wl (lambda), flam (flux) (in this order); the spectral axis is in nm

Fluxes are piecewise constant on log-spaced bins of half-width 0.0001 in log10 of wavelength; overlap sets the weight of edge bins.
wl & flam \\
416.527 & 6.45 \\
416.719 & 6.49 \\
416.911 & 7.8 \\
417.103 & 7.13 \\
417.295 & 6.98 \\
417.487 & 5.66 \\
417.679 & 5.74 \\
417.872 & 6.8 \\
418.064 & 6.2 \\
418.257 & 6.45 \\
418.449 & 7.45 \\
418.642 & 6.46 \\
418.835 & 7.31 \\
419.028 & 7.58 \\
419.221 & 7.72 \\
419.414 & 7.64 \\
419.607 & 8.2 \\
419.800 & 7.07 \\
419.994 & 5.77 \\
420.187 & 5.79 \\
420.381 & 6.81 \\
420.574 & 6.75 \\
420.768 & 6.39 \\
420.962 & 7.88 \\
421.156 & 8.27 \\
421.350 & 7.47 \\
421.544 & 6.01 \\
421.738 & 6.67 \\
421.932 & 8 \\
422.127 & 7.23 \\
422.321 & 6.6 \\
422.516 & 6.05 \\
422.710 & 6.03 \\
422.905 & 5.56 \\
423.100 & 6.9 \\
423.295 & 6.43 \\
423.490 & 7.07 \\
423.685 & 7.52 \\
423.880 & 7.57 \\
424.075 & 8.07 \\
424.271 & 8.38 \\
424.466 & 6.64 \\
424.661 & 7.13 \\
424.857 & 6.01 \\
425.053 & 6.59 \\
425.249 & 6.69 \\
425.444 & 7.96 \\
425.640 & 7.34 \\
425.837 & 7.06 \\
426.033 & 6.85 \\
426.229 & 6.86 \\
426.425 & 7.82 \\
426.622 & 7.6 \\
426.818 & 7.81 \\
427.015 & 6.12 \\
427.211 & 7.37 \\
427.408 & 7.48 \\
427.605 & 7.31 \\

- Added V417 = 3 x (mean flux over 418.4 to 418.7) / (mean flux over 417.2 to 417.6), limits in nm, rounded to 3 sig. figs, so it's 3.30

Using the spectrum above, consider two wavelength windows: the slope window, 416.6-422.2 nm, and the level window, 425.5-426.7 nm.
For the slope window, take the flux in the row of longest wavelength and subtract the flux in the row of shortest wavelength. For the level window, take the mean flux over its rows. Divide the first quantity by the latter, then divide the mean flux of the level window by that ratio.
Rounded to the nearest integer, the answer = 71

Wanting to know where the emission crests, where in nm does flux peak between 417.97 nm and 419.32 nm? 419.221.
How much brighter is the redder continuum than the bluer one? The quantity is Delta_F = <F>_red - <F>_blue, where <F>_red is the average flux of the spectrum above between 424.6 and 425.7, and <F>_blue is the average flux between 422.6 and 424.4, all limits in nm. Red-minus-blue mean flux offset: -0.11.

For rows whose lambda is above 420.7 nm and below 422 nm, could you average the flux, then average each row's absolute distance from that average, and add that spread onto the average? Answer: 8.00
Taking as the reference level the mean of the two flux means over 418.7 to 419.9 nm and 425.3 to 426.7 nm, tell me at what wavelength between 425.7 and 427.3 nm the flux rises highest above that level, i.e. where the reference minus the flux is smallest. 426.425 nm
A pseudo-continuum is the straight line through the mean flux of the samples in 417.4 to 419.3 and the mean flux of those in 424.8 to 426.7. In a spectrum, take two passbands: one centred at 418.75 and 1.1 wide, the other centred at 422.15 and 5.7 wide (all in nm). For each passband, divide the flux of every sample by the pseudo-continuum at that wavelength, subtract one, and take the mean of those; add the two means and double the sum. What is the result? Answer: 0.14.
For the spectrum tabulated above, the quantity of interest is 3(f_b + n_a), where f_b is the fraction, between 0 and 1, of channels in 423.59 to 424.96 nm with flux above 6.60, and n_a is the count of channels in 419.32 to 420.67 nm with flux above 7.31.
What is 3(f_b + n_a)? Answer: 8.6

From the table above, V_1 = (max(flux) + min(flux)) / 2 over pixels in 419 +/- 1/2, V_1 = 7.09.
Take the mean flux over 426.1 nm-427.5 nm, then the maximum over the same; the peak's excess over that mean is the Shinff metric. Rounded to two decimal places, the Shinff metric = 0.53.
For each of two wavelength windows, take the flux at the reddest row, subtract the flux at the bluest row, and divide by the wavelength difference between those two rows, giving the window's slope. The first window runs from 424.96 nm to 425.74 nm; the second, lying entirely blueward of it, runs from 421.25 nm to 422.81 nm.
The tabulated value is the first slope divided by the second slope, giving -1.2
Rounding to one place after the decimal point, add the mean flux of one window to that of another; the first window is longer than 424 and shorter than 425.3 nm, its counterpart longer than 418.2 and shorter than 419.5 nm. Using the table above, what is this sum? 14.3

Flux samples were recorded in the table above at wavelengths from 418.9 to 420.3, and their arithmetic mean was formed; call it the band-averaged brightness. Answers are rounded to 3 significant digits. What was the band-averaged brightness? 7.11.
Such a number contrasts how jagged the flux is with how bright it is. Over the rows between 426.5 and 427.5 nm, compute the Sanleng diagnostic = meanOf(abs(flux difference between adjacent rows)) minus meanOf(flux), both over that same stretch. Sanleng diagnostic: -6.5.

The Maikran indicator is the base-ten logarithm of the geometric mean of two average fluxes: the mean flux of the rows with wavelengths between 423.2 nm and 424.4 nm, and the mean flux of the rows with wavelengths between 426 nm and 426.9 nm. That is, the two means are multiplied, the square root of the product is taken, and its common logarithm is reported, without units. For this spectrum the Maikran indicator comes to 0.872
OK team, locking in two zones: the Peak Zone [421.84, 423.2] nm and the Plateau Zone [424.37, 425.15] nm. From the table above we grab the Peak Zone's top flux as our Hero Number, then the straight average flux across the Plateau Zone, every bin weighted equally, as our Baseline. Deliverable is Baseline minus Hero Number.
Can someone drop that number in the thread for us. -1.4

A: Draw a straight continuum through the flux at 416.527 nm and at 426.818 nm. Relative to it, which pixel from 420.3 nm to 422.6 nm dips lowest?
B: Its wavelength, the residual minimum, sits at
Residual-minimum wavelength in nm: 422.516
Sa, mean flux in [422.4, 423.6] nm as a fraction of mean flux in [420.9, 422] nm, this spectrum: 0.86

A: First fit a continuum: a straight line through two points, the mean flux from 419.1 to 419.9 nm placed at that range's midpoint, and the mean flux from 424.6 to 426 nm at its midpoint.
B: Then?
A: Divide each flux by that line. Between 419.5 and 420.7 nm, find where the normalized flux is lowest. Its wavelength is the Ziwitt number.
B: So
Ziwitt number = 419.994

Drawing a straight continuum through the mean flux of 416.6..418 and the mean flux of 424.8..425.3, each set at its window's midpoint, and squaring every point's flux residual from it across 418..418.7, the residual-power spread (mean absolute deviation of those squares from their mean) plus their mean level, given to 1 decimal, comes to 0.5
